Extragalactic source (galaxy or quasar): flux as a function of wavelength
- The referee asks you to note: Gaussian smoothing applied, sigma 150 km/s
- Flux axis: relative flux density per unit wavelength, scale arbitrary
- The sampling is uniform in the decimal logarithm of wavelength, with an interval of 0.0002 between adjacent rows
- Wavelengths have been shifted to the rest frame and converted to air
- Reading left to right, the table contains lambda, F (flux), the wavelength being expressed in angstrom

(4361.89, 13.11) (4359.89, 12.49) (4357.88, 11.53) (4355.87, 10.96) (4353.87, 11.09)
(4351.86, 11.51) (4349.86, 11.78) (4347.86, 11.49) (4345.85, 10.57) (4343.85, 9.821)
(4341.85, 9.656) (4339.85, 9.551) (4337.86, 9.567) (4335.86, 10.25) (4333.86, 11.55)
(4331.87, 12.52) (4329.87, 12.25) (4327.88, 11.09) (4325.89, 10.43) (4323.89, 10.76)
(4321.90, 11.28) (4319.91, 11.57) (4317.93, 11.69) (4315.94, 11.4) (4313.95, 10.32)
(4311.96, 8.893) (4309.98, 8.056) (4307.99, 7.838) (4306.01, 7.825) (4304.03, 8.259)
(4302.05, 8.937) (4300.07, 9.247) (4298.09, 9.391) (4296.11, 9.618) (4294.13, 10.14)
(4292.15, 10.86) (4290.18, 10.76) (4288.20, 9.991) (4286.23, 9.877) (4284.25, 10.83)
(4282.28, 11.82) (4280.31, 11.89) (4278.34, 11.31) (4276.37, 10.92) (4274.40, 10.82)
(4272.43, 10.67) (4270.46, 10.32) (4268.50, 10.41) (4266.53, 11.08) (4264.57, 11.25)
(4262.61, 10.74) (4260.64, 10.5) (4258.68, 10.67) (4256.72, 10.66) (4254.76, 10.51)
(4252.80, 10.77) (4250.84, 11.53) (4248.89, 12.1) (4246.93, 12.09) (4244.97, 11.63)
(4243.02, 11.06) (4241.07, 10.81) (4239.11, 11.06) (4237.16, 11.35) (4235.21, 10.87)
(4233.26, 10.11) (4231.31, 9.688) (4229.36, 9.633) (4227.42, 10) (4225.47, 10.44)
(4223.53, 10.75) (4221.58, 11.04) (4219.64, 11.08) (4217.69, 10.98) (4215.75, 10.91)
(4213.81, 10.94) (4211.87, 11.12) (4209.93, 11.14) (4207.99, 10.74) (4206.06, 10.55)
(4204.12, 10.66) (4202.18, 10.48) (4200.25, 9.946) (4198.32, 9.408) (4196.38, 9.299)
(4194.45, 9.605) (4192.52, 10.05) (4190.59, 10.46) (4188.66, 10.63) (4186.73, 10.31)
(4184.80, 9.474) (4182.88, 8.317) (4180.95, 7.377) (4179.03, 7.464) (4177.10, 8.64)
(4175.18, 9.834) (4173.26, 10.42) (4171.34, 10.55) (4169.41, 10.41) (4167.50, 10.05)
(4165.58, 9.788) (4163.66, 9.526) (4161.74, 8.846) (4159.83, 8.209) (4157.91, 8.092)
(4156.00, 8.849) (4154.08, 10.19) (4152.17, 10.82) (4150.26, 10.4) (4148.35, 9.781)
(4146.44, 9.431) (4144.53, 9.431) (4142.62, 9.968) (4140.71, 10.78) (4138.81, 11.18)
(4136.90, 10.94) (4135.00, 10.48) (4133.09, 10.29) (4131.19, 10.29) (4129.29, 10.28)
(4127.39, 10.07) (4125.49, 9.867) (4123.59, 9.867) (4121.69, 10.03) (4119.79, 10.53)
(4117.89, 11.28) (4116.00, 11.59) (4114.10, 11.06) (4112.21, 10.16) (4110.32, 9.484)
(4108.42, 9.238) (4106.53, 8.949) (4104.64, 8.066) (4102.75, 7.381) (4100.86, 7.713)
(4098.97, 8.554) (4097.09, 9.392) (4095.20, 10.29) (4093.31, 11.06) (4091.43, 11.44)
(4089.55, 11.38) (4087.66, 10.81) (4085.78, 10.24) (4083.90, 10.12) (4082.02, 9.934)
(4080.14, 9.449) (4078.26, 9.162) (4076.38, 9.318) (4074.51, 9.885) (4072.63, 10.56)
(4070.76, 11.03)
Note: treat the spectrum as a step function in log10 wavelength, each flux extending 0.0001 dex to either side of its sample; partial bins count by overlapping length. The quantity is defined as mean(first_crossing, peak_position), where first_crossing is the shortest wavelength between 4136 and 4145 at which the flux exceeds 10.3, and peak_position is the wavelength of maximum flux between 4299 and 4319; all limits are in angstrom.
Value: 4227.4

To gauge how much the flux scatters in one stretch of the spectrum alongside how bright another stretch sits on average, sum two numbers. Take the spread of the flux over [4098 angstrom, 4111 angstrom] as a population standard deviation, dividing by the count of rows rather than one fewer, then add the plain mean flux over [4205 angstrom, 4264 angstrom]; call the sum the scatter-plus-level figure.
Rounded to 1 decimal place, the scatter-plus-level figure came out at 11.6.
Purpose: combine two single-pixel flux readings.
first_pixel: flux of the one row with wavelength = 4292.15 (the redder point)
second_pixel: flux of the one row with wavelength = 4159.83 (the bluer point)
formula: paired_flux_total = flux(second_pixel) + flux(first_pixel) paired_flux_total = 19.1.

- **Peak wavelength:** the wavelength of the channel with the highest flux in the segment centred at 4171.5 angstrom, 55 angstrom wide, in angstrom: 4152.17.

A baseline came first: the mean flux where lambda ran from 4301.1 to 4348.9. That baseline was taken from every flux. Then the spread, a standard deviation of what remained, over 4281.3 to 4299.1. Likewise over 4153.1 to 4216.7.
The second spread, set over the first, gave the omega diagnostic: 1.4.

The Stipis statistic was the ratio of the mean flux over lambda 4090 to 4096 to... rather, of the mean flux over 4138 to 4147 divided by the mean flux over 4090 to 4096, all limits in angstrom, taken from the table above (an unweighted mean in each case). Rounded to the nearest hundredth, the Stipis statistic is 0.93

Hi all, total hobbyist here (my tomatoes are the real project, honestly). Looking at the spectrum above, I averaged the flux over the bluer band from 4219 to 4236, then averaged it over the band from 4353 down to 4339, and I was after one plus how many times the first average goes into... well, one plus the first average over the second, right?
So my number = 1.98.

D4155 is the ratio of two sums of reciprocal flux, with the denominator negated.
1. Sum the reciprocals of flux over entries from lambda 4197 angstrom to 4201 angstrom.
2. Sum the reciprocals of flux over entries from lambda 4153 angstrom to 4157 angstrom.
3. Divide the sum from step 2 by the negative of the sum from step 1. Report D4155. -1.02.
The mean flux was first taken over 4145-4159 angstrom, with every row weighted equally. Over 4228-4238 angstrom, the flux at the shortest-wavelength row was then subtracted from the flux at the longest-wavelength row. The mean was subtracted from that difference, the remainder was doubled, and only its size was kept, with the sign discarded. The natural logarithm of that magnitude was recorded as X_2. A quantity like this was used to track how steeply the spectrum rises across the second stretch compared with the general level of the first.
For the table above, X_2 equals 2.76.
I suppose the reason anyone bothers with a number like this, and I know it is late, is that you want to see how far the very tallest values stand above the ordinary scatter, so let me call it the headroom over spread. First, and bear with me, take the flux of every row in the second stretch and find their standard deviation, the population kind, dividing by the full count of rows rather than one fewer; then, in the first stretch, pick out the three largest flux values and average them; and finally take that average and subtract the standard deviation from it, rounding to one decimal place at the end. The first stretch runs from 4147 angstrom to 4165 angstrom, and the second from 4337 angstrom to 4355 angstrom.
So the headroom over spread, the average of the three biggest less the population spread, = 9.6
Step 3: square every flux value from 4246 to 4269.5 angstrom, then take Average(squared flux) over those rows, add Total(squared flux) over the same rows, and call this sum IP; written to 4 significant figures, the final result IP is 1585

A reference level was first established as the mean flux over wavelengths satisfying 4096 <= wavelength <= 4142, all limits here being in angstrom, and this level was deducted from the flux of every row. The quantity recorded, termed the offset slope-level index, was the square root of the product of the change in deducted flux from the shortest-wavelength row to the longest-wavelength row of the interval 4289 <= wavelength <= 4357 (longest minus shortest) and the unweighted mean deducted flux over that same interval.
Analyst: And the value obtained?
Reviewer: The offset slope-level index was 0.29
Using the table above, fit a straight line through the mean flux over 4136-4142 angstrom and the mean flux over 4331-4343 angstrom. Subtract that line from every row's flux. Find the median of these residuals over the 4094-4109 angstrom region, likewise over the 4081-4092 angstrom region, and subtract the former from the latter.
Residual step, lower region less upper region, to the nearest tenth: 1.7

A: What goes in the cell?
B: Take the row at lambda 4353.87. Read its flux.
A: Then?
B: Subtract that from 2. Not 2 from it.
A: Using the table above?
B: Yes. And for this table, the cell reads -9.1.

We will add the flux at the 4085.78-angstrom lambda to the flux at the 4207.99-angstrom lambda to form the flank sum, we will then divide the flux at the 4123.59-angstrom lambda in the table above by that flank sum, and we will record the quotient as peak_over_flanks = 0.470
